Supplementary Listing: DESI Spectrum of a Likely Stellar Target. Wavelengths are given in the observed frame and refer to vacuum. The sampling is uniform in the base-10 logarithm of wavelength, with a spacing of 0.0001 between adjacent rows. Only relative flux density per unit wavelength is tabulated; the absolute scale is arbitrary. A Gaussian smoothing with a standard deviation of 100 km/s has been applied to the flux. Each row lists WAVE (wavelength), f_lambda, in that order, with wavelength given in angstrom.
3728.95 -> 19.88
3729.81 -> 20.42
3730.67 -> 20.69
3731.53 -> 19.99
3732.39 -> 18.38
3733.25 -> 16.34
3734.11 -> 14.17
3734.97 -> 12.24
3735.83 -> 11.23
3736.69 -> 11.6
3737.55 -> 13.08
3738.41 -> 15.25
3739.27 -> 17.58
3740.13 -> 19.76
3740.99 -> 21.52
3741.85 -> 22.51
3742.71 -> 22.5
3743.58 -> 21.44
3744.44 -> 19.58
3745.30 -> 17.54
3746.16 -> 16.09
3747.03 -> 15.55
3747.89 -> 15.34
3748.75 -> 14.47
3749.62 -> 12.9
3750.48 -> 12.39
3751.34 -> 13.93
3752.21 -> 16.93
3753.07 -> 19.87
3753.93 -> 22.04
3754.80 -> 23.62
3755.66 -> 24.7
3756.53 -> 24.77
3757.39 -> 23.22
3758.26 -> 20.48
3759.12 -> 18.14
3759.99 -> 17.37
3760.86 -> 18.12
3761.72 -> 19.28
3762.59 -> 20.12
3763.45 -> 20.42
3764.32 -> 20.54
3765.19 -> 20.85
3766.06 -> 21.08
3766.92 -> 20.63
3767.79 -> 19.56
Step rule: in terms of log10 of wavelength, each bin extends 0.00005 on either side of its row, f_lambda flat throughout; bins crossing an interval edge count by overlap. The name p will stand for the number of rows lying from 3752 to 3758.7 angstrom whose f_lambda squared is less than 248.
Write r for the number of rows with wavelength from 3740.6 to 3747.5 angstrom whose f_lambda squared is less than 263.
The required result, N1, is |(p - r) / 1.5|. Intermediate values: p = 0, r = 2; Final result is 1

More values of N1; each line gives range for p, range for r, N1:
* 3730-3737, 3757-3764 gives 3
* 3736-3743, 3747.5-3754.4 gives 1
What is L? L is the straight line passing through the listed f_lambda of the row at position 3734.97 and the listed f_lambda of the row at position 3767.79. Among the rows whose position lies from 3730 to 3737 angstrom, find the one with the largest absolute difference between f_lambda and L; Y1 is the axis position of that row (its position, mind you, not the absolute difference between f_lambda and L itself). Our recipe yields 3730.67 angstrom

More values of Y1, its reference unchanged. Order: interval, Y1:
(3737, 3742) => 3741.85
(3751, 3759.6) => 3755.66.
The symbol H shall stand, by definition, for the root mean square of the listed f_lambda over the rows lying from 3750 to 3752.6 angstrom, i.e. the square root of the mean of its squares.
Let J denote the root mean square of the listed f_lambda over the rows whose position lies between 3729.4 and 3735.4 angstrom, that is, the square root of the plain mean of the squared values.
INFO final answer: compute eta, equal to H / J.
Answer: 0.82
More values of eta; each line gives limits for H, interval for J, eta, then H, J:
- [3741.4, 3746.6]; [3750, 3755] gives 1.08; 20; 19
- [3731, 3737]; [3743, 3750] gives 0.90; 15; 17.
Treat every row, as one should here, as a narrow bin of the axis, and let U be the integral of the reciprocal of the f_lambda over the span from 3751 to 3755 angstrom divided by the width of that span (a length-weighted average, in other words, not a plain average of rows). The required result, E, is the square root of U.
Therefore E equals 0.232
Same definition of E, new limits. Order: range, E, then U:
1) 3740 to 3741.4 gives 0.219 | 0.0482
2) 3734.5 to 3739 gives 0.281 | 0.0789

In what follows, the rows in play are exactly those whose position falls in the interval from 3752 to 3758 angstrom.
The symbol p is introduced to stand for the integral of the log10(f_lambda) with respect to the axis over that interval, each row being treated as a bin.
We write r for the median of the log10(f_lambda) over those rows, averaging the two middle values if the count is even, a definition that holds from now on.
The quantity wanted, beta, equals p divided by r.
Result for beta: 5.91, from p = 8.1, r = 1.37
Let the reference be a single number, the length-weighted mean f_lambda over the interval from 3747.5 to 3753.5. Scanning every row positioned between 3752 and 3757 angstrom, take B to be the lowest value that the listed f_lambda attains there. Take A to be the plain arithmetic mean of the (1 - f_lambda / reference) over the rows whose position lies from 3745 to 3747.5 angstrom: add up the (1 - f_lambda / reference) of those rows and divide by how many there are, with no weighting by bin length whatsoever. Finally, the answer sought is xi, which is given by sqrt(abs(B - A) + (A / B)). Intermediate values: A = -0.08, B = 16.93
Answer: 4.12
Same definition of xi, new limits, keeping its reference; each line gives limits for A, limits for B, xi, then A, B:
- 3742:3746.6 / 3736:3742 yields 3.44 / -0.28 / 11.6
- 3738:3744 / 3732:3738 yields 3.40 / -0.33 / 11.23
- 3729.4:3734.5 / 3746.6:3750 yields 3.62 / -0.21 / 12.9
